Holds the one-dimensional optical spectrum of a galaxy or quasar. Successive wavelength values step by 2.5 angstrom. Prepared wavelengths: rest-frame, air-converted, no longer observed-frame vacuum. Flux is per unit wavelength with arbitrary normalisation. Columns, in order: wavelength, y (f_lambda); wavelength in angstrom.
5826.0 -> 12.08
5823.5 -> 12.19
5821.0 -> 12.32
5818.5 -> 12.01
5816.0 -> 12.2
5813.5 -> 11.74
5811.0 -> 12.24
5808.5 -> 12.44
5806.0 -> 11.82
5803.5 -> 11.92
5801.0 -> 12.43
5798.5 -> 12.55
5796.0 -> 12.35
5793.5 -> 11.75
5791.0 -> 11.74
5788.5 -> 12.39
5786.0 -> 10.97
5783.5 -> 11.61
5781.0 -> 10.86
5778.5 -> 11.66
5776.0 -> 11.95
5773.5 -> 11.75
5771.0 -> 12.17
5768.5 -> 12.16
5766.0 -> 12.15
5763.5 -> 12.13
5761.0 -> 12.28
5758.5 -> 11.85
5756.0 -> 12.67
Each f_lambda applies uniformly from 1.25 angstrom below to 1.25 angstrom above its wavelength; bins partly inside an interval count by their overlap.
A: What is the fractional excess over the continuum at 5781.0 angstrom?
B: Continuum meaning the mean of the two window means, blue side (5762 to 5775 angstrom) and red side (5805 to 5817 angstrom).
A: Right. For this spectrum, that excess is -0.101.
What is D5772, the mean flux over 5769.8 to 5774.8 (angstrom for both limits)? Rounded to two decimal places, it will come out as 11.96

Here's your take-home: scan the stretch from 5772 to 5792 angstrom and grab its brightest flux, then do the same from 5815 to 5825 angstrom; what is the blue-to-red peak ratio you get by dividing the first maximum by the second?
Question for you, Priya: 1.006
